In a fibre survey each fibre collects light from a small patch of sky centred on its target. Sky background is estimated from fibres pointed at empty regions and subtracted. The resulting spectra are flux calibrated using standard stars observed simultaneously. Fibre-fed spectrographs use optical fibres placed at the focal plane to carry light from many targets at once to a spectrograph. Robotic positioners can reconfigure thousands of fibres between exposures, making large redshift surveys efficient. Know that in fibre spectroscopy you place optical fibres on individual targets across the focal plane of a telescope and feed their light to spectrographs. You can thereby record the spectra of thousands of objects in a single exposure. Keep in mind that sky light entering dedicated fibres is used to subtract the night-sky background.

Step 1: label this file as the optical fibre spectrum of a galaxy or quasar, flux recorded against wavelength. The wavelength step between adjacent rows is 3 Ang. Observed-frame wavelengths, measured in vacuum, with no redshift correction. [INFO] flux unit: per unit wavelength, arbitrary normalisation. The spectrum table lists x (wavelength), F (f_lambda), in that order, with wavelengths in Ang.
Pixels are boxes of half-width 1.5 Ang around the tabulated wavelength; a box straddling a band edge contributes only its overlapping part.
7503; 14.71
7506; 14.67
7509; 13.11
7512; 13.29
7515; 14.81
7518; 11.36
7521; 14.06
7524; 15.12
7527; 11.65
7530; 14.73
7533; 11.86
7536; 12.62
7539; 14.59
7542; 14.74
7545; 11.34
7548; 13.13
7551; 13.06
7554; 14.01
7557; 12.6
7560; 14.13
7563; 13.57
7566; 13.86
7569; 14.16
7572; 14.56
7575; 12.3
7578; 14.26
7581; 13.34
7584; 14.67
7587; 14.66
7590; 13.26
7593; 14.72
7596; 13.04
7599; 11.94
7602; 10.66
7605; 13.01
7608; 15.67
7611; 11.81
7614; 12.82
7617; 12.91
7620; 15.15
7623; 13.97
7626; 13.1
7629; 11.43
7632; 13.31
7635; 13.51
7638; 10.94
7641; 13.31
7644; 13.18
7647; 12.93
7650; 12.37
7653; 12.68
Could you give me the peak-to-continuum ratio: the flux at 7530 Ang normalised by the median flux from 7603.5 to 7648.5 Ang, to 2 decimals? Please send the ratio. 1.12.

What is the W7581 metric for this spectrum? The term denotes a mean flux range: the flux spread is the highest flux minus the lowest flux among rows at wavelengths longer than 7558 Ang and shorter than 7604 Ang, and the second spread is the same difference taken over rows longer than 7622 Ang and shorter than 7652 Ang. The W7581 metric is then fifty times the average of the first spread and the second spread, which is 177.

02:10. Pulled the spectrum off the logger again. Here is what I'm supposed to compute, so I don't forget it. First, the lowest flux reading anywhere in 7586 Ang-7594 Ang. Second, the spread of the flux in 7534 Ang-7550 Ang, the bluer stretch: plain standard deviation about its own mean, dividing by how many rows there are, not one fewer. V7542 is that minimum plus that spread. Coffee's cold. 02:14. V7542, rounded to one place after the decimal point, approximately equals 14.5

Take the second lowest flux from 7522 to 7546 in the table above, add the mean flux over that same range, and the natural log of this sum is 3.22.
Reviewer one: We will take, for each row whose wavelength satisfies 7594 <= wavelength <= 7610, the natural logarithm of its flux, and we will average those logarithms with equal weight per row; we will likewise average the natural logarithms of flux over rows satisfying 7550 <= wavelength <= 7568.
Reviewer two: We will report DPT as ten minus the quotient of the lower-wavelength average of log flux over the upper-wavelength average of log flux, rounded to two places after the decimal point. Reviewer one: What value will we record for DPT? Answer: 8.98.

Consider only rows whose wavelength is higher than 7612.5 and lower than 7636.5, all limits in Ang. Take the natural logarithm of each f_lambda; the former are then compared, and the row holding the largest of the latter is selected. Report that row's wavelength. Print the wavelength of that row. 7620 Ang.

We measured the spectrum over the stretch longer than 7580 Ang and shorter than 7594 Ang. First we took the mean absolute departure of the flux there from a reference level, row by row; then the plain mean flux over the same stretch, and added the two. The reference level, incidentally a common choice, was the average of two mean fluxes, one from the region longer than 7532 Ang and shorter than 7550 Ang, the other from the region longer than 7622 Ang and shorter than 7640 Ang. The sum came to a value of 15.4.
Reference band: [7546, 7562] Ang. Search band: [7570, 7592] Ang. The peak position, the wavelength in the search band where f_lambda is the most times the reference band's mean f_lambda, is 7584 Ang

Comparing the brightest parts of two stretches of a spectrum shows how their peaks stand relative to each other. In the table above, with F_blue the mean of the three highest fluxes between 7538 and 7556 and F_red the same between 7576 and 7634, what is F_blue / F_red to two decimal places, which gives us 0.95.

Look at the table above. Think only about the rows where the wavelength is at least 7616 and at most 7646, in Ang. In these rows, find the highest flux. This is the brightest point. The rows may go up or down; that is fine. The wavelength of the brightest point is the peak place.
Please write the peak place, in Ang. 7620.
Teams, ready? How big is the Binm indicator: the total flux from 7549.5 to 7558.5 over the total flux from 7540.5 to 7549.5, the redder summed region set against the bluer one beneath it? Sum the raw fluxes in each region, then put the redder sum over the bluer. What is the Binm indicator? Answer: 1.01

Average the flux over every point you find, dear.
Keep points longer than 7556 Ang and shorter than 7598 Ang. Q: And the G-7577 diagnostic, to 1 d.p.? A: 13.8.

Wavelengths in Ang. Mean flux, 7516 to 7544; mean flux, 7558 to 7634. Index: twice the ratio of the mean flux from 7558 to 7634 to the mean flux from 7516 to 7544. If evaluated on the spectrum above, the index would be 2.01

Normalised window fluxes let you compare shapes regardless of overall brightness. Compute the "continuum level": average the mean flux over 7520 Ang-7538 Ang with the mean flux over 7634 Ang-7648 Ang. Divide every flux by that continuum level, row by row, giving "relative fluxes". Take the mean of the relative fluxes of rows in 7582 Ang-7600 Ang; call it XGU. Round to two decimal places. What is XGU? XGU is 1.05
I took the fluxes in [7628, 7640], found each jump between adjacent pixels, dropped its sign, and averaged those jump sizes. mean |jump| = 1.55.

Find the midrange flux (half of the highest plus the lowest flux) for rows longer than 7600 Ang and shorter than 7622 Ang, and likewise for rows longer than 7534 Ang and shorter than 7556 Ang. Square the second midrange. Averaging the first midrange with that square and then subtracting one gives 91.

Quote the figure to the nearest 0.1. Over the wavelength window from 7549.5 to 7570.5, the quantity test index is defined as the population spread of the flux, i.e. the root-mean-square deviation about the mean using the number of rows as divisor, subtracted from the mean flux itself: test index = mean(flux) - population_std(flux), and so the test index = 13.1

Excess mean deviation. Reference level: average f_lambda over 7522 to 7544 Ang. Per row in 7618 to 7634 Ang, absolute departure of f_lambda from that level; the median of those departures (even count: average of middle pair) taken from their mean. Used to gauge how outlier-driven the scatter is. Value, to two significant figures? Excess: 0.46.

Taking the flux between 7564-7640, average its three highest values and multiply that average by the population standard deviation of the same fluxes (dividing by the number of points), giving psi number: 19.3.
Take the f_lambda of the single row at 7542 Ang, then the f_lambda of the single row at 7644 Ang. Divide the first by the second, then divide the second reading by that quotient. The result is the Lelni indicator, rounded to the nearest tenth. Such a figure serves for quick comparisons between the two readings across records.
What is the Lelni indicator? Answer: 11.8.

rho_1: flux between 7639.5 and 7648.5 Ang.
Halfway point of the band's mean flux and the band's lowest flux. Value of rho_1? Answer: 13.0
